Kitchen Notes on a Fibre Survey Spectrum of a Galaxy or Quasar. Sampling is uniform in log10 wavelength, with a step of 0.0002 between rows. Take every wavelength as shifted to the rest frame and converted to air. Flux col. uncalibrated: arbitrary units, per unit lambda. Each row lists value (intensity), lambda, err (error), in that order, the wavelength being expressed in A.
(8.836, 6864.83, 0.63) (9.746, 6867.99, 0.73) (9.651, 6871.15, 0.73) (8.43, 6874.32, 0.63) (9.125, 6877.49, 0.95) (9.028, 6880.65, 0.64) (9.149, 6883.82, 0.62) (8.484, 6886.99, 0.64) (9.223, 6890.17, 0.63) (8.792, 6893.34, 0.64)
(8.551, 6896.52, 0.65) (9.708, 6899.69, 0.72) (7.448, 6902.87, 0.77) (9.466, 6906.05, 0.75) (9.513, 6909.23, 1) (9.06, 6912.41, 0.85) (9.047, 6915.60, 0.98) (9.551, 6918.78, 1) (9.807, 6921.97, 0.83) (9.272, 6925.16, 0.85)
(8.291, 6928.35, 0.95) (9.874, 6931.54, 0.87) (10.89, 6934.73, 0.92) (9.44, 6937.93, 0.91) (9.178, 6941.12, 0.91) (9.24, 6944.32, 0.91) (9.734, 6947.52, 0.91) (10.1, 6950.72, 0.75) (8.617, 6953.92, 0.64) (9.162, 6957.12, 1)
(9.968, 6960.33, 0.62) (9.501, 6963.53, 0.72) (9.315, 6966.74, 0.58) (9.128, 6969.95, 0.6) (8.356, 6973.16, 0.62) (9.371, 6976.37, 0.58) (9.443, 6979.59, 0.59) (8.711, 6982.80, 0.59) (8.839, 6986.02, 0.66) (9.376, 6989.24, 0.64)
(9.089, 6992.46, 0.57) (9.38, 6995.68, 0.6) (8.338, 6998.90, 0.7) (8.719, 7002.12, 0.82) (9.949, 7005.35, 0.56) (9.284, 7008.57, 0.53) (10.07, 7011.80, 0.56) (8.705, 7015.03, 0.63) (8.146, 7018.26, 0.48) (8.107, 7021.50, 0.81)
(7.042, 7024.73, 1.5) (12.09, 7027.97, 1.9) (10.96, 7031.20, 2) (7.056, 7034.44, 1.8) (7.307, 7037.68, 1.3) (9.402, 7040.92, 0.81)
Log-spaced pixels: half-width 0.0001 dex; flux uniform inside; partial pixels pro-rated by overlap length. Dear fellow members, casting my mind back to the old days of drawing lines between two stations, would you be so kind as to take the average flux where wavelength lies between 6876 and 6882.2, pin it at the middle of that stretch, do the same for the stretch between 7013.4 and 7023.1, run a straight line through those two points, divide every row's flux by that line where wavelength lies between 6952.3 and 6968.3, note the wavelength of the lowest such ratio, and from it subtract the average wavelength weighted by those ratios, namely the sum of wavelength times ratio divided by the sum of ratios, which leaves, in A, -6.5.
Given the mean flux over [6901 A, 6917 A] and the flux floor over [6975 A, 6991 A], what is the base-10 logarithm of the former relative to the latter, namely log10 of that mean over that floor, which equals 0.01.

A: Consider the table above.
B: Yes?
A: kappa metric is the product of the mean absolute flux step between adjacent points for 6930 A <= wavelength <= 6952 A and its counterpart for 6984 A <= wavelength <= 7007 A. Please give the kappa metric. 0.38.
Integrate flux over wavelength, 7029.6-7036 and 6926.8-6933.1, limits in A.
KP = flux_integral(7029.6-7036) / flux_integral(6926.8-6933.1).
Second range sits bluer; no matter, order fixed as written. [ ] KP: 1.01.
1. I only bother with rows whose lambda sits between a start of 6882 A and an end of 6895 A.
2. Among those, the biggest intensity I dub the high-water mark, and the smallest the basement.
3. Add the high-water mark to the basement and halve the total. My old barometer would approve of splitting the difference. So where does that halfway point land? 8.85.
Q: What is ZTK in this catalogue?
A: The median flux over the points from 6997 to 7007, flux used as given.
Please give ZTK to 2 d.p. 8.72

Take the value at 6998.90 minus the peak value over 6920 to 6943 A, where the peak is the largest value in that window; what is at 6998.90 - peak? -2.6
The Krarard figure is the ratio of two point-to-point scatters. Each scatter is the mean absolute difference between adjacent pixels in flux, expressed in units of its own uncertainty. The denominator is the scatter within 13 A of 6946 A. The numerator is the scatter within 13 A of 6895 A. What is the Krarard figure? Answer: 1.2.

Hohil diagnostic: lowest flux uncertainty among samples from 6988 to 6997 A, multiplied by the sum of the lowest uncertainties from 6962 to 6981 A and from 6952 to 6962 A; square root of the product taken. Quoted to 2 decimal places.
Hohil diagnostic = 0.83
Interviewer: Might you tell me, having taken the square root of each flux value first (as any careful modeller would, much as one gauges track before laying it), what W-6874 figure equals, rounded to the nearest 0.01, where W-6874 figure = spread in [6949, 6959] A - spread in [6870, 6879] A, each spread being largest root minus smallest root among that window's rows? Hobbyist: 0.04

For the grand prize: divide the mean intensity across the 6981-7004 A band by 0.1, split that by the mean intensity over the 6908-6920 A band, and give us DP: 9.6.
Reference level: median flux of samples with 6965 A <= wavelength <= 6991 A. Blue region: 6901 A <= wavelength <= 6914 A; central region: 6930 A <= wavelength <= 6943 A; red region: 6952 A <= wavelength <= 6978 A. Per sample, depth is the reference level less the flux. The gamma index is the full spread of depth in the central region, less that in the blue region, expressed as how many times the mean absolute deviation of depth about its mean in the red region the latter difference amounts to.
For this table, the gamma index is -1.0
